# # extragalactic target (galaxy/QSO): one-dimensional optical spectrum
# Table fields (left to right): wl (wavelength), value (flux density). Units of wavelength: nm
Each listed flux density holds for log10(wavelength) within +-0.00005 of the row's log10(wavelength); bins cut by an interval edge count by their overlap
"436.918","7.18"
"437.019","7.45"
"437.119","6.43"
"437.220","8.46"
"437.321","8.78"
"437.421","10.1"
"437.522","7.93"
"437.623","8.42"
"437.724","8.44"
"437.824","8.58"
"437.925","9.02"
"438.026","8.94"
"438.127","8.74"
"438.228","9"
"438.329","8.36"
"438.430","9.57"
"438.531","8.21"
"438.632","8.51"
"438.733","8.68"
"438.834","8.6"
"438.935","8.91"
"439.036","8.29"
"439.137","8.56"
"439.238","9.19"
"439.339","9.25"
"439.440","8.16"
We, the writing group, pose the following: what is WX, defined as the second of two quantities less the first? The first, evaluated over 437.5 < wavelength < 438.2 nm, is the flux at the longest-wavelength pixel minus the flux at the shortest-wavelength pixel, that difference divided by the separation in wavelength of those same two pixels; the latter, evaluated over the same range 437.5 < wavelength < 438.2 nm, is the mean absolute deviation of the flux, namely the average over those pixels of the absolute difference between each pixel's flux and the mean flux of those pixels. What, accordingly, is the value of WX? -1.1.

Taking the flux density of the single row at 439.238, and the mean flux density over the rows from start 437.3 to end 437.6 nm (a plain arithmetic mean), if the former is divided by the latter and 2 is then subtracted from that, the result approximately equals -0.97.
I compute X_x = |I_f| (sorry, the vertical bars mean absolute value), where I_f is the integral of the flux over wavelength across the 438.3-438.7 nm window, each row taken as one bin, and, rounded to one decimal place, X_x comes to 3.5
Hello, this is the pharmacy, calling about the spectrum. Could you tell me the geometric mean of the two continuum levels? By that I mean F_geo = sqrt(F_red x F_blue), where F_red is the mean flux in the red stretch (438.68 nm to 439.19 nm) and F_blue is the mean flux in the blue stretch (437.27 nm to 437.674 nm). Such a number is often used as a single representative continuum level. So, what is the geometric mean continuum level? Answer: 8.71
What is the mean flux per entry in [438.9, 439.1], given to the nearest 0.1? 8.6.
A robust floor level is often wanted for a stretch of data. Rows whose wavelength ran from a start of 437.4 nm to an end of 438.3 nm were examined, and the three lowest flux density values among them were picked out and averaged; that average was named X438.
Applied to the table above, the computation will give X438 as 8.26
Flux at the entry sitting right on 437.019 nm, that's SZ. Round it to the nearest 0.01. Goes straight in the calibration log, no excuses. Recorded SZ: 7.45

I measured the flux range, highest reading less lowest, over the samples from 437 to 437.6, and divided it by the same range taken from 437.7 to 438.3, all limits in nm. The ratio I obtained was 6.3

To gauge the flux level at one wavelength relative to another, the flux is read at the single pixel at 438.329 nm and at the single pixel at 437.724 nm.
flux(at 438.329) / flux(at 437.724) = 0.99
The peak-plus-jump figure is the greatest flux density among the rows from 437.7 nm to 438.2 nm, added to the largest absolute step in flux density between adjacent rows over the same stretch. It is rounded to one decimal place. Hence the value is 9.5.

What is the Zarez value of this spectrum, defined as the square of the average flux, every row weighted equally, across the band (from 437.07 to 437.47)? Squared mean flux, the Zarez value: 71.3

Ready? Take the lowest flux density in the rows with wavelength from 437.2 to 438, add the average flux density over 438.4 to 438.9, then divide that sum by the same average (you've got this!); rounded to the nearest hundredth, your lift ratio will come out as 1.91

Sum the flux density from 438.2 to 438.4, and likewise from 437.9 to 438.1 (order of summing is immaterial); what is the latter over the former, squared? 1.1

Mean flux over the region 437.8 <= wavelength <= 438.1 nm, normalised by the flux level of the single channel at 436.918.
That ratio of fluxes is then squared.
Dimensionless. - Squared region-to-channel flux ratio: 1.52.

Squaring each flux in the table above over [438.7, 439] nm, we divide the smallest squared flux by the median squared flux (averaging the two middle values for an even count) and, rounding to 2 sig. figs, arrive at 0.98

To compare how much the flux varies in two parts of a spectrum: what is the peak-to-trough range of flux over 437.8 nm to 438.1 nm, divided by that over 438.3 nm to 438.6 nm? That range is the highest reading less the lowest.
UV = 0.3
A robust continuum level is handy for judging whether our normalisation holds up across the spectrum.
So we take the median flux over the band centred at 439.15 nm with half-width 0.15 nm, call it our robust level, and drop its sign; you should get 8.56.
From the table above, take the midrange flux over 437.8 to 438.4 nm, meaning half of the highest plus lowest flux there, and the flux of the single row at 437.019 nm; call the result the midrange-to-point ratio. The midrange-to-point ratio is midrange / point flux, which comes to 1.17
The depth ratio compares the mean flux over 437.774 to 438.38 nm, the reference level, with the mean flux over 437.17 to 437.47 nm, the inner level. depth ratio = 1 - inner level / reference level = -0.04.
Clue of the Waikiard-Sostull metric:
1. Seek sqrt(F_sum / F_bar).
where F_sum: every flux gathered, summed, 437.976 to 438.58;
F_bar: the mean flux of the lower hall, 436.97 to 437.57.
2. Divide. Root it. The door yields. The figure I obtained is 2.54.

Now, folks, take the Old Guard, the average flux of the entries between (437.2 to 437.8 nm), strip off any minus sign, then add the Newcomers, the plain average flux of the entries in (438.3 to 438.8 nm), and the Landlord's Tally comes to 17.4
